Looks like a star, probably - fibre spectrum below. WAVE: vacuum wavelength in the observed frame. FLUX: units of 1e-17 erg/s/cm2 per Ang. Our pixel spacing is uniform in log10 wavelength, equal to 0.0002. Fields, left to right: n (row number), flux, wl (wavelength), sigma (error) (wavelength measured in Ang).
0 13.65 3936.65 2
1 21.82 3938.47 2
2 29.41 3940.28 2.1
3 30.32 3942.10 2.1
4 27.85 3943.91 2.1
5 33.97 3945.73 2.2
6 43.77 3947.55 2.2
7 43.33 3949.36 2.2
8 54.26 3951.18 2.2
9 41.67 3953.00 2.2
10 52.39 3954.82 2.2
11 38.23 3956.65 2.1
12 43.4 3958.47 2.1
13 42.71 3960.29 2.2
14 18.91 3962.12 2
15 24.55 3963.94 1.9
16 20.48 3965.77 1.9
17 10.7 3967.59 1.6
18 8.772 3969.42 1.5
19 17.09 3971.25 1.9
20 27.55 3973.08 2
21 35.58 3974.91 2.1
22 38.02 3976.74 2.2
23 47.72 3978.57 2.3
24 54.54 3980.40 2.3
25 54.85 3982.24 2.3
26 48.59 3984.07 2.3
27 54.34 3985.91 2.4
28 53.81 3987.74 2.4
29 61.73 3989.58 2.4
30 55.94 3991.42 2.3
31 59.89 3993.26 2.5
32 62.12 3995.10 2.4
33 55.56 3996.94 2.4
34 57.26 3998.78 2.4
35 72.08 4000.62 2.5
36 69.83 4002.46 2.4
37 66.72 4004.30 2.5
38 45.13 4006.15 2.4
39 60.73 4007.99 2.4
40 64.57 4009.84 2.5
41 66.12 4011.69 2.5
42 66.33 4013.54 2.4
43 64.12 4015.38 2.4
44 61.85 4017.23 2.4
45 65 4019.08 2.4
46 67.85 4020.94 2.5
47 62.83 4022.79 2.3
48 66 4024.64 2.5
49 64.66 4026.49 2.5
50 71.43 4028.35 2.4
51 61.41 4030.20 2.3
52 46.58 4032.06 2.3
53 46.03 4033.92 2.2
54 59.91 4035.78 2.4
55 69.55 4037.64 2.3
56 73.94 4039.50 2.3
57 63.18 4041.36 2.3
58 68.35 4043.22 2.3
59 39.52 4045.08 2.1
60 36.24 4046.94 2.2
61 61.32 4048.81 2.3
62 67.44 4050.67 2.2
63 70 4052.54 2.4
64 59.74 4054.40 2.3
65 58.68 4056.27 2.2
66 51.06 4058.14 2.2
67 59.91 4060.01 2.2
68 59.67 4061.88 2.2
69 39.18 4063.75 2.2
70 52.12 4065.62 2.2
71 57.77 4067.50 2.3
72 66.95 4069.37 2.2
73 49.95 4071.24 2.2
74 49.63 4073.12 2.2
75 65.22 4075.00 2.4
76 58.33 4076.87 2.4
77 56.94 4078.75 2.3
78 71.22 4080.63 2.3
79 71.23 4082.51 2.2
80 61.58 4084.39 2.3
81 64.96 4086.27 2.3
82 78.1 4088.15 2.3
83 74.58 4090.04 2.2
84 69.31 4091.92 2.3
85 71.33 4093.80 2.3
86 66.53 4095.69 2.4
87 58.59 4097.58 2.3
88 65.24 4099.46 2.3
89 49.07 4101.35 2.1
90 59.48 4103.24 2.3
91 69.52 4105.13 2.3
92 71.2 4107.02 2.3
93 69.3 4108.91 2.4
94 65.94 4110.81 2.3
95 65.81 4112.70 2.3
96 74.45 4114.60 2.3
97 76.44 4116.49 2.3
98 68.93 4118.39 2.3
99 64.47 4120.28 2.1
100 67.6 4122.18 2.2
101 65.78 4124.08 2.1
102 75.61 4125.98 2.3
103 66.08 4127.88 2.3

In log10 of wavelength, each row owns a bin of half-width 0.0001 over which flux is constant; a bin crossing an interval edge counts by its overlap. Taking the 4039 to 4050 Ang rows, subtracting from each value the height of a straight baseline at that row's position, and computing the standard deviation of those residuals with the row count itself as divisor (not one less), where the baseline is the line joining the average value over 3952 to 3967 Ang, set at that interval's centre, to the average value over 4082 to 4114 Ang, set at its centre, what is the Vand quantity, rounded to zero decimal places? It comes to 15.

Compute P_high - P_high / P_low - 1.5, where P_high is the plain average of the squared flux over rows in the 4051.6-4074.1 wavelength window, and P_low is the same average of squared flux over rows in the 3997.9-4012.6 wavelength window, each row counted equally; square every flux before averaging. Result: 3223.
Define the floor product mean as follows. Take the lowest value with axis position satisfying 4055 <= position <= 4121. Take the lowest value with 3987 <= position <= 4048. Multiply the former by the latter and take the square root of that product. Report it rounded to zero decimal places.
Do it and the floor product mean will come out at 38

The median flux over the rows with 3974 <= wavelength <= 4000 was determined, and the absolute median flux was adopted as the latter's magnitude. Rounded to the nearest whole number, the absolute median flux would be 55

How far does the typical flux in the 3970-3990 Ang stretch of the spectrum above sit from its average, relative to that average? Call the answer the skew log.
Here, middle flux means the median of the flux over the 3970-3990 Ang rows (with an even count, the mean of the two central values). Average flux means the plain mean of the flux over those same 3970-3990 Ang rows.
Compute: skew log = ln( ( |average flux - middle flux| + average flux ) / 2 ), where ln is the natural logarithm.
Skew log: 3.19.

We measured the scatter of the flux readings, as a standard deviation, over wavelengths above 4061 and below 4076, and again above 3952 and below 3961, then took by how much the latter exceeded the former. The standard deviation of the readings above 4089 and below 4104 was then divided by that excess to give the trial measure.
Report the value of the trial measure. -2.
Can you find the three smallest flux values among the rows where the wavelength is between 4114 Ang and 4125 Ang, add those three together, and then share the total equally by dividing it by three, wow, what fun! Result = 66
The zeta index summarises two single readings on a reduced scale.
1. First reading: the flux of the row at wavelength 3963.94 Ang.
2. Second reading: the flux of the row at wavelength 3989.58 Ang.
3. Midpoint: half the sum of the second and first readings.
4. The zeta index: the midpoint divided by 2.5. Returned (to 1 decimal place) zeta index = 17.3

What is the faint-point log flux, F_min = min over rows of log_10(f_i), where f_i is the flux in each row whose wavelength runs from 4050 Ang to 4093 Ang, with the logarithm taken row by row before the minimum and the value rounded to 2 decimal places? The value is 1.59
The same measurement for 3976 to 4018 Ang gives 1.58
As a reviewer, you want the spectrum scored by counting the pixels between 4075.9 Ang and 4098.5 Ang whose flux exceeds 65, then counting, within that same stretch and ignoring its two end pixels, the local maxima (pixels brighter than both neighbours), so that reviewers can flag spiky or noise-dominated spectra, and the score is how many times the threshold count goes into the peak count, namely 0.43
